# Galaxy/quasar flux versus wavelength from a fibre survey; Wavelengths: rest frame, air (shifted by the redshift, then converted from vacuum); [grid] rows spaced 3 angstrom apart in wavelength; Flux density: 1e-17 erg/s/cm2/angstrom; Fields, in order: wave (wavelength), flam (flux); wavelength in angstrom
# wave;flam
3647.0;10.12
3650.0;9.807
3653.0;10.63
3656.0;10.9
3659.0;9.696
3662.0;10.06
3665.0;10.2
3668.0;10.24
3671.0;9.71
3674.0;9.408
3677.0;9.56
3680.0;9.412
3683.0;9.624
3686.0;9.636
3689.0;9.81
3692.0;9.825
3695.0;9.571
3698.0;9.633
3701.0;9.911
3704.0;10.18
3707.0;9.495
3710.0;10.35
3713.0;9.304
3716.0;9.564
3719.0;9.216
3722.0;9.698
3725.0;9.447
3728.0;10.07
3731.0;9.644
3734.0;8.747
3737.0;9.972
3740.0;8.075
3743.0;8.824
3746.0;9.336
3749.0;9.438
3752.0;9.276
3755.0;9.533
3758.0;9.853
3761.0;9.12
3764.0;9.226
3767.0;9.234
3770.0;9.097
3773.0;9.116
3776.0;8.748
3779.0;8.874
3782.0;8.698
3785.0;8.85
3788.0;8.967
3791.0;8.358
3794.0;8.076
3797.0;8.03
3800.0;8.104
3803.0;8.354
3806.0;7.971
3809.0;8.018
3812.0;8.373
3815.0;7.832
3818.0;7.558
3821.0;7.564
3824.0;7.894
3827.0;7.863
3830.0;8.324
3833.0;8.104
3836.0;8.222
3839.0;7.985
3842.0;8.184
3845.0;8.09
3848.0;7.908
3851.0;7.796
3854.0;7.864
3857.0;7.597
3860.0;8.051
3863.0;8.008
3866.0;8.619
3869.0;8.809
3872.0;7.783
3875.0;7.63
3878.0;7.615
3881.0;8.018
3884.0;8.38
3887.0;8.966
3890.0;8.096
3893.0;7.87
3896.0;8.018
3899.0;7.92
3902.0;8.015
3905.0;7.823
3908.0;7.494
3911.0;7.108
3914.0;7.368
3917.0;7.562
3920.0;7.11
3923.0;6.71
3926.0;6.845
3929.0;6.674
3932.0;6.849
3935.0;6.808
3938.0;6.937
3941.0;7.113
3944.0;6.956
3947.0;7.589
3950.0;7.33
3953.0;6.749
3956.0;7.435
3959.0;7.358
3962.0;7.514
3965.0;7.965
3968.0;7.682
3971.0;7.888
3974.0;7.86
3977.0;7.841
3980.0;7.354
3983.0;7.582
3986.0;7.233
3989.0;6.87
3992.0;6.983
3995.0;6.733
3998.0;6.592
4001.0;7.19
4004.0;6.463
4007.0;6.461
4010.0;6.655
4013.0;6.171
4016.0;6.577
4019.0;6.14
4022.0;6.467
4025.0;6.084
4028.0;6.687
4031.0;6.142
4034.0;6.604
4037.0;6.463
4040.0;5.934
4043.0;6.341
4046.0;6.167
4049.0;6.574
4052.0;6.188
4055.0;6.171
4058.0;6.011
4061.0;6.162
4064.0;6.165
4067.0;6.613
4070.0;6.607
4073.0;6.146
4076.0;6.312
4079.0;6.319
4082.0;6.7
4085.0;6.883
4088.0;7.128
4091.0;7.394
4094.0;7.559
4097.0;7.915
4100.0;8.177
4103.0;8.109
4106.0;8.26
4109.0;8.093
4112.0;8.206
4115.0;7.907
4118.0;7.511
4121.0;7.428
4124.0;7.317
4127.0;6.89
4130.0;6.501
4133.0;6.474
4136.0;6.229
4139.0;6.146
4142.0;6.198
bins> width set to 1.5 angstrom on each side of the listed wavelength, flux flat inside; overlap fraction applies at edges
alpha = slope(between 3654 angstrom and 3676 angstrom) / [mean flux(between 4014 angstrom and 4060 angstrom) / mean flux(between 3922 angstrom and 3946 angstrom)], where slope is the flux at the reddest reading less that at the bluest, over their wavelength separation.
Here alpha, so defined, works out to -0.09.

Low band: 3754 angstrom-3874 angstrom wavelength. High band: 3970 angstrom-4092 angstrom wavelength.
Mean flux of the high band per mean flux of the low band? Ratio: 0.80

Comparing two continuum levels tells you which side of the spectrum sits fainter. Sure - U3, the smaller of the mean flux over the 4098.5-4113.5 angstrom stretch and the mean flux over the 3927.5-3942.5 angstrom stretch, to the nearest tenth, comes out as 6.9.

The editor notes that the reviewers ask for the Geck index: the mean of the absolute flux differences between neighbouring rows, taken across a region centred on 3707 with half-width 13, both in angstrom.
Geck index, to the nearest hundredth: 0.48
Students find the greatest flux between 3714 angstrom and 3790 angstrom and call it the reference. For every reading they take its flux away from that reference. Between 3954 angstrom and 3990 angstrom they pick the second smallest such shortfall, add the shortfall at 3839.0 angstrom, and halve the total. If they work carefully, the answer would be 2.1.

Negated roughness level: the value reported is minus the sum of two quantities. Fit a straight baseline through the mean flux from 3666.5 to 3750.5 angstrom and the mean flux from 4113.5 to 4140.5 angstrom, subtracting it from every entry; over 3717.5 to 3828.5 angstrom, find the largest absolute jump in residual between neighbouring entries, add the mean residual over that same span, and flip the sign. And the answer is -1.5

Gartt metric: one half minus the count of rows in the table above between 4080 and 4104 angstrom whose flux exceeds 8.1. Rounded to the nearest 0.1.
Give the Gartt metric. -1.5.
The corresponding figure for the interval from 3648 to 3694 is -14.5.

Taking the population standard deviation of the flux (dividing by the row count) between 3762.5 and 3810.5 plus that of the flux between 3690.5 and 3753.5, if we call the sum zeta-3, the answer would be 1.0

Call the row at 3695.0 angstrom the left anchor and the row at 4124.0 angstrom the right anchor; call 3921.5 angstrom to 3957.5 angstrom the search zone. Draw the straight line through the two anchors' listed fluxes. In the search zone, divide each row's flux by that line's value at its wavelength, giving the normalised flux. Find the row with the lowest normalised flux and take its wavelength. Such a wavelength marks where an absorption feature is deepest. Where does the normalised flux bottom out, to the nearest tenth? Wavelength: 3929.0 angstrom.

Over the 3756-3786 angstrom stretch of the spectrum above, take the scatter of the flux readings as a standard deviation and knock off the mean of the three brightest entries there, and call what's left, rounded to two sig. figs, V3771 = -9.1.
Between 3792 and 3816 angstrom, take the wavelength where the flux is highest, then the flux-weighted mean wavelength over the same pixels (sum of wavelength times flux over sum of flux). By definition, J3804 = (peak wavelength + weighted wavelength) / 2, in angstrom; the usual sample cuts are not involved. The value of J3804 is 3808.2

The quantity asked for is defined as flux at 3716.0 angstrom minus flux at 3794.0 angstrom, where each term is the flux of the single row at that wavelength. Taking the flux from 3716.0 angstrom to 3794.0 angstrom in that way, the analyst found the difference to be 1.5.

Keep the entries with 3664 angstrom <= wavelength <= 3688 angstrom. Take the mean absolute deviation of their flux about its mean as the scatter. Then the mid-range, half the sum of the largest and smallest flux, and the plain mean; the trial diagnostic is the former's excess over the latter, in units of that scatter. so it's 0.4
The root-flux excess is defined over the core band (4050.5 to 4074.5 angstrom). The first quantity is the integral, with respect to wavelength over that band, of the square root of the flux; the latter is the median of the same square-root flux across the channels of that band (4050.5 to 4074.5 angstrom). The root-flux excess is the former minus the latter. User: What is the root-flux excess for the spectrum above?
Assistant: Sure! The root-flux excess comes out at 57.5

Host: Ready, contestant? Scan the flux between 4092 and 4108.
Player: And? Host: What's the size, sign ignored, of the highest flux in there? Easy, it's 8.3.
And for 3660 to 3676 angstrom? 10.2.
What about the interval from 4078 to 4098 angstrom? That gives 7.9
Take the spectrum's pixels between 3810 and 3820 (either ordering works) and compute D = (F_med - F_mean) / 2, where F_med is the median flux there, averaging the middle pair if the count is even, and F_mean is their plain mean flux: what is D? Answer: -0.04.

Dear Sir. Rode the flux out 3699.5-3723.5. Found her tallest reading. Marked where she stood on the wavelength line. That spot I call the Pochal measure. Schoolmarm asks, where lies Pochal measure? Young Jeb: 3710.0 angstrom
